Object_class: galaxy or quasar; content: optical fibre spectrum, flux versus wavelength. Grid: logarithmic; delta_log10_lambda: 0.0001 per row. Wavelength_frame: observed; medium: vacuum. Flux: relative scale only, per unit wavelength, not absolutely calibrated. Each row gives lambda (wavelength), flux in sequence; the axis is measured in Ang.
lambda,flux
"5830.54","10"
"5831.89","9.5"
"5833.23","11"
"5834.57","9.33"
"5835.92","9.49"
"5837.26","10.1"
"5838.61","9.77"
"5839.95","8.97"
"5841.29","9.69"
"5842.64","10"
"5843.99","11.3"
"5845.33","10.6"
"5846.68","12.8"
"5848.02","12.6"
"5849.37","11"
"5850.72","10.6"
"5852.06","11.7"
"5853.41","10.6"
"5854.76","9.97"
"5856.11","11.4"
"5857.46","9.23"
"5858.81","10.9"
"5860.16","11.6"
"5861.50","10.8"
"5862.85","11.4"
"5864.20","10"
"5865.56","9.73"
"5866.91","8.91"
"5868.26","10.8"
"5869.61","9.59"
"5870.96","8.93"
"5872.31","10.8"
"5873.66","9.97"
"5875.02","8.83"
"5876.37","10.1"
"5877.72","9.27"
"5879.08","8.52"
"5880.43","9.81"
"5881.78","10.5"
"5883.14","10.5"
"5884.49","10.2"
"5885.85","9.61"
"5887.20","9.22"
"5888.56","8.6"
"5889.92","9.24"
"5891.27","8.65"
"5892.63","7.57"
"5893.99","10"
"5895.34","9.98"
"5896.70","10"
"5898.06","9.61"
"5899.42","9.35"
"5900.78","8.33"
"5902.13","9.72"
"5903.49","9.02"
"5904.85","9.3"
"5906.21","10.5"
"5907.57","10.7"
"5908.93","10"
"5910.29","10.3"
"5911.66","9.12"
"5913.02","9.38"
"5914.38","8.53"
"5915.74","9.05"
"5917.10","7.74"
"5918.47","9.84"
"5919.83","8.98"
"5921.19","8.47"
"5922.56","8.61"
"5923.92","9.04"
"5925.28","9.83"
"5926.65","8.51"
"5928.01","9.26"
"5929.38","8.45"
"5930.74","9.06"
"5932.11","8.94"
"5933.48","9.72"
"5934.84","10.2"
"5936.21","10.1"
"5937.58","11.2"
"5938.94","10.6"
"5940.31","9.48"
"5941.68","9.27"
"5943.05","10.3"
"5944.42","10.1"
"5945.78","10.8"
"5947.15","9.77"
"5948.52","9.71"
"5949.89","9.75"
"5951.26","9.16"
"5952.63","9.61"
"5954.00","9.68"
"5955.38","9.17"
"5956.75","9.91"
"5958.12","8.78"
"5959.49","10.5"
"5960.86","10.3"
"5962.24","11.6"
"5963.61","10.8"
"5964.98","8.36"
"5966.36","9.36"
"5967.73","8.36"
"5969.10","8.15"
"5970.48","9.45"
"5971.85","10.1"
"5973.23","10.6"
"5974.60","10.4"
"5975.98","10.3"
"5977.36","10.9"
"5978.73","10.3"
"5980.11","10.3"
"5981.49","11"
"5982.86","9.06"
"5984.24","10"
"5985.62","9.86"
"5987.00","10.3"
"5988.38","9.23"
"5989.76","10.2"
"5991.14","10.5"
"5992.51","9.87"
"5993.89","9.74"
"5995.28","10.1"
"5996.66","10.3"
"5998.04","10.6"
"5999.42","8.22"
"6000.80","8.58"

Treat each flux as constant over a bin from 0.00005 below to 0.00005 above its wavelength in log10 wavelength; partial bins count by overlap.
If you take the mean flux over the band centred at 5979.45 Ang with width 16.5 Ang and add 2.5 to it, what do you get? 12.8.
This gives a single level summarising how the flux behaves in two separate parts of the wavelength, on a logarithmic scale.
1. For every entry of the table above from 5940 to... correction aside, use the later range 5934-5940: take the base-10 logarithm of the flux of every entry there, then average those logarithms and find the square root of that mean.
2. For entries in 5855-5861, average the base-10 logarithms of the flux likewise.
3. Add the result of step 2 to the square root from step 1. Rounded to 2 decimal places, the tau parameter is 2.04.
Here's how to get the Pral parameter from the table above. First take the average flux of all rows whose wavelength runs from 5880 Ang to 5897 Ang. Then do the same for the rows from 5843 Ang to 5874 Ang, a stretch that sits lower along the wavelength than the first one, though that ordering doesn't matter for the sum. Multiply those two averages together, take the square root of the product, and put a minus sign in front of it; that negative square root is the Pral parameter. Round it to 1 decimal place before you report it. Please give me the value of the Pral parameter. -10.1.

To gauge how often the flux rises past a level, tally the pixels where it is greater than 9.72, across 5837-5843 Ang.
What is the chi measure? 3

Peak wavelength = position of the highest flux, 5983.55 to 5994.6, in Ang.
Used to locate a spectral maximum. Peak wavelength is 5991.14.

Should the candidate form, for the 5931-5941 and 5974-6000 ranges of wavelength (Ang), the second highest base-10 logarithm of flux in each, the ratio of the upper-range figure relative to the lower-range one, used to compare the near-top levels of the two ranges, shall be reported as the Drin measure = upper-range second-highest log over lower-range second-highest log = 1.01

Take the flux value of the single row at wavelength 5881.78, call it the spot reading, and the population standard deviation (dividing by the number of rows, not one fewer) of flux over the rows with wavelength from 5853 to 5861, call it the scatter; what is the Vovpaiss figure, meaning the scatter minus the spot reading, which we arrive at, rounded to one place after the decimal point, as -9.7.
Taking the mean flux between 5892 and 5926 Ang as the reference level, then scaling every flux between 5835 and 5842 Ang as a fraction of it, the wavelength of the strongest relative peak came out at 5837.26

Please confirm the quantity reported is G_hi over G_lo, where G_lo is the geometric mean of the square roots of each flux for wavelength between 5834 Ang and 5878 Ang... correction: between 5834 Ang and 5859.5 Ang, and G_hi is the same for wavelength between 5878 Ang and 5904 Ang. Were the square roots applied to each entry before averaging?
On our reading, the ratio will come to 0.95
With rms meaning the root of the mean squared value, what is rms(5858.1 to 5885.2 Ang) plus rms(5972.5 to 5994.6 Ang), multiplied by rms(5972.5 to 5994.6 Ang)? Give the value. 206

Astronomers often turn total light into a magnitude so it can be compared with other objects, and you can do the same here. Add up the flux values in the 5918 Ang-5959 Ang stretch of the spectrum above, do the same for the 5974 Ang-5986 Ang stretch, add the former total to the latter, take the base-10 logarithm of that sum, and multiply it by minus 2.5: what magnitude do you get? -6.44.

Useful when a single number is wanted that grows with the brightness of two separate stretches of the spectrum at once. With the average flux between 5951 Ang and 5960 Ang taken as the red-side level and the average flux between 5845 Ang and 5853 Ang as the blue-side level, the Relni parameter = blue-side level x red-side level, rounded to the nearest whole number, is 110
